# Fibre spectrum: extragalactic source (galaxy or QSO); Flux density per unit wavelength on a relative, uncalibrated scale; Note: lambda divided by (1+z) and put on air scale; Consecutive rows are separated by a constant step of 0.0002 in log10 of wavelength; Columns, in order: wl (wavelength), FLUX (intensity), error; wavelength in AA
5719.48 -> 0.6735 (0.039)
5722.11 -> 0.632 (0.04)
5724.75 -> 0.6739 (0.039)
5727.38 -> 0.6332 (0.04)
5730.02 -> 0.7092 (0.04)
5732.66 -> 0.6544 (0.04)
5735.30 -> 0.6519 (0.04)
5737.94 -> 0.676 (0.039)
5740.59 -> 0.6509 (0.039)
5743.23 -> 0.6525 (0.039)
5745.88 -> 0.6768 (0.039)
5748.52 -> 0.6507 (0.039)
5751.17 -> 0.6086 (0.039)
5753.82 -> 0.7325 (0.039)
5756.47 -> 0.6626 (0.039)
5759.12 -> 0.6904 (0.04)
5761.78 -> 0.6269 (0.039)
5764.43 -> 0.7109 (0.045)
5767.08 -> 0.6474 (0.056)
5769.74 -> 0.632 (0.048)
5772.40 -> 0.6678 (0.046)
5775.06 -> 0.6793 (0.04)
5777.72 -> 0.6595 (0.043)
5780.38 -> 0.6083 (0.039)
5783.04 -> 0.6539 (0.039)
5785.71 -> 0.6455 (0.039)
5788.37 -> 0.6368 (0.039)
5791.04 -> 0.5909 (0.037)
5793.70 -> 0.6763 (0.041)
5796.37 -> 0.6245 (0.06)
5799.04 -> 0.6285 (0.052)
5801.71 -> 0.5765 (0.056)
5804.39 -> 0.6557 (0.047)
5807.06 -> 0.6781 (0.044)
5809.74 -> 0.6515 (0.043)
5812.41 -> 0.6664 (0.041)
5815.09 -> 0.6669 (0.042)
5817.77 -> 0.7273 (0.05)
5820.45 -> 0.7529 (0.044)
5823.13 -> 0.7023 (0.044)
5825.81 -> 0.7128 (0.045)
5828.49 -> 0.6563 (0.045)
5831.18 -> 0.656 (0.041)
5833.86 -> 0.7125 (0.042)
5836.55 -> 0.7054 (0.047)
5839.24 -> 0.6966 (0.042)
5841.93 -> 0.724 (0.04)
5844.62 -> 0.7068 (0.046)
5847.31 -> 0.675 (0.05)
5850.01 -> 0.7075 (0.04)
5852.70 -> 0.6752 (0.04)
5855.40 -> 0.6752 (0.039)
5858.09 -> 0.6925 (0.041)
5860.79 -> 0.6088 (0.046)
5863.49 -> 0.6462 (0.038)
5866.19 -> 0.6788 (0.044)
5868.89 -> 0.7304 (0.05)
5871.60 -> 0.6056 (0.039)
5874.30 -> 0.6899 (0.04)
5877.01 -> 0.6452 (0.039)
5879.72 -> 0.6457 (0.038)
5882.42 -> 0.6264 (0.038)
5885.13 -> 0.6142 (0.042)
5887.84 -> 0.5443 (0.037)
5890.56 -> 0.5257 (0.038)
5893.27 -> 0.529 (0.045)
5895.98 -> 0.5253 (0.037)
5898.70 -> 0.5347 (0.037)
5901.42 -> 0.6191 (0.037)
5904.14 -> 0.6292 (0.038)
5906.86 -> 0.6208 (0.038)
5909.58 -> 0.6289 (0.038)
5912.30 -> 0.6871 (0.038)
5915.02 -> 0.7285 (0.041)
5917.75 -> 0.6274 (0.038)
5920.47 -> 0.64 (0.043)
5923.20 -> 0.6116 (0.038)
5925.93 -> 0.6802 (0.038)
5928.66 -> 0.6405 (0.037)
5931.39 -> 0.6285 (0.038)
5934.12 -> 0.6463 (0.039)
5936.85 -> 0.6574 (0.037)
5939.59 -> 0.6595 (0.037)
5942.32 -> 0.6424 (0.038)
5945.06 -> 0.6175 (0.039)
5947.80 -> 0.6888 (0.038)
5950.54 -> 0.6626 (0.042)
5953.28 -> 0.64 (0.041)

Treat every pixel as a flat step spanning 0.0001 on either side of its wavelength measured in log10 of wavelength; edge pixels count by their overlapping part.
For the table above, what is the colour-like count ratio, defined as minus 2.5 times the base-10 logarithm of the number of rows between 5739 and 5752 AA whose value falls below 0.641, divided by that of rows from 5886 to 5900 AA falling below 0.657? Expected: 1.7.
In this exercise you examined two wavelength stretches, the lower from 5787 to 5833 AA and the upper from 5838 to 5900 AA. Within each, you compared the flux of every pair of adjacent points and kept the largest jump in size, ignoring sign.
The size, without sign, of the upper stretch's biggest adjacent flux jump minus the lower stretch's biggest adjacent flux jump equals 0.04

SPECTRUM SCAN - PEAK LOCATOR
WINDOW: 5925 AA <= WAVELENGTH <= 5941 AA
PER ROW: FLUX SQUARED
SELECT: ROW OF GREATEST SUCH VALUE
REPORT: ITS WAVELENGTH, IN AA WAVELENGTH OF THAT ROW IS 5925.93 AA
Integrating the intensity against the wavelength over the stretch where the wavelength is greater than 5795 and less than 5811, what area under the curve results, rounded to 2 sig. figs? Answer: 10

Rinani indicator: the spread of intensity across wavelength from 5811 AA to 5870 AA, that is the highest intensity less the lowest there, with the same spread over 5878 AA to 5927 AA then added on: 0.35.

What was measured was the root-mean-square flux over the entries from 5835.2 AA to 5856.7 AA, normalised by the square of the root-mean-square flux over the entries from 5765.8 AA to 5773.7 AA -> 1.65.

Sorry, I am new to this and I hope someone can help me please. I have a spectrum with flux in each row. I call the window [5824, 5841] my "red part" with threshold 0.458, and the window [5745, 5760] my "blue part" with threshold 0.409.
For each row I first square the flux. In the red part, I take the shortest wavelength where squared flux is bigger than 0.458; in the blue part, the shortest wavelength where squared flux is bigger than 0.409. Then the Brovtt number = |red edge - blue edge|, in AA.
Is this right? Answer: 79.9 AA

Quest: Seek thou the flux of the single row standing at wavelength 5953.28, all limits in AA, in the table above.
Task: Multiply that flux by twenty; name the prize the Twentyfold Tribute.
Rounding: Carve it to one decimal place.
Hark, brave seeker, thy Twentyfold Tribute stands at 12.8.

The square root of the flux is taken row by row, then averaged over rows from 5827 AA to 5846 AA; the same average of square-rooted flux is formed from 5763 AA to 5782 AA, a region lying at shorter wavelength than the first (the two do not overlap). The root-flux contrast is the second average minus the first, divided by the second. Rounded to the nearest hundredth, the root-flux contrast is -0.03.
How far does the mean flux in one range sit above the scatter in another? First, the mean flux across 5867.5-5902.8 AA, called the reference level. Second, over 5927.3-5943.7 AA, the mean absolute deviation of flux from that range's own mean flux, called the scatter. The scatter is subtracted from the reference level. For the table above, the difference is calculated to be 0.59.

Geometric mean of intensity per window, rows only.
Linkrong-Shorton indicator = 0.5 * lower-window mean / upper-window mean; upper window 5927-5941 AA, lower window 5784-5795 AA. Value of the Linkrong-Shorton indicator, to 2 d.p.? 0.49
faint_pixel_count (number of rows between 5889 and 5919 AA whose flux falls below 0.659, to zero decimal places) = 9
